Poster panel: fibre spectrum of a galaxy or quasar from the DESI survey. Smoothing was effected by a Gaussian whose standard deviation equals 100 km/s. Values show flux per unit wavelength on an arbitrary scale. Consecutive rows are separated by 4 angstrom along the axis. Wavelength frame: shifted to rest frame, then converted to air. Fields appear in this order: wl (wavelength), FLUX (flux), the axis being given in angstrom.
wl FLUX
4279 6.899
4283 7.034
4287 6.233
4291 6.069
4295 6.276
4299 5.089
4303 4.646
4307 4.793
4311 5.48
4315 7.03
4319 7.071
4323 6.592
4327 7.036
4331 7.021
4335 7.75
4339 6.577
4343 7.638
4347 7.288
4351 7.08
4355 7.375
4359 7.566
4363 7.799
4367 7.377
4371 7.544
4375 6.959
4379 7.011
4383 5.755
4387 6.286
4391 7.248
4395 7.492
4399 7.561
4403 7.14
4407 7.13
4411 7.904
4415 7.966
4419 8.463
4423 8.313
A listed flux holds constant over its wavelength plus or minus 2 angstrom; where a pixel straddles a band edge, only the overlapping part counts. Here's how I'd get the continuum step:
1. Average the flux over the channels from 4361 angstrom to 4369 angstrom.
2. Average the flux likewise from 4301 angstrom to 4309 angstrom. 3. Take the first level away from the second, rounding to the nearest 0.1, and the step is -2.9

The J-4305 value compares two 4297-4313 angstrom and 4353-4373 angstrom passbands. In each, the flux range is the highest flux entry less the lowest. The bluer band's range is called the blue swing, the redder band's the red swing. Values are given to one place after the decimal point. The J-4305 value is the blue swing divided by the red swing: 2.0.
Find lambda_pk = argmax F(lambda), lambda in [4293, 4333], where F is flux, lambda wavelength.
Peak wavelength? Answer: 4319 angstrom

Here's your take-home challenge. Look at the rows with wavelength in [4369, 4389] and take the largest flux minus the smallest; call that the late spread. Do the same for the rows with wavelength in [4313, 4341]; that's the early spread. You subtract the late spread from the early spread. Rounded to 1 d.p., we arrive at -0.6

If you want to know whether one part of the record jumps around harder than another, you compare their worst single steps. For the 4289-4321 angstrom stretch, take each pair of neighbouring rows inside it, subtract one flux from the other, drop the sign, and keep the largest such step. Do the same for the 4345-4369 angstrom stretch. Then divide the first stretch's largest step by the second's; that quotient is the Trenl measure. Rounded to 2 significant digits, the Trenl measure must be 3.7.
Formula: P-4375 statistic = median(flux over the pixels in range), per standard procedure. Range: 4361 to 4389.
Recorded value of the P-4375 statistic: 7.0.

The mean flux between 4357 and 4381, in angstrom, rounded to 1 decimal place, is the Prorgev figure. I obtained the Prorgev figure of 7.4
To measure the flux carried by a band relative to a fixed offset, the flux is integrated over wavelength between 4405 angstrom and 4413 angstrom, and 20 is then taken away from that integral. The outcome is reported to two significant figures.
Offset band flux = 40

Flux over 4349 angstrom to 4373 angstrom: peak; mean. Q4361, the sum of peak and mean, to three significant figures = 15.3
